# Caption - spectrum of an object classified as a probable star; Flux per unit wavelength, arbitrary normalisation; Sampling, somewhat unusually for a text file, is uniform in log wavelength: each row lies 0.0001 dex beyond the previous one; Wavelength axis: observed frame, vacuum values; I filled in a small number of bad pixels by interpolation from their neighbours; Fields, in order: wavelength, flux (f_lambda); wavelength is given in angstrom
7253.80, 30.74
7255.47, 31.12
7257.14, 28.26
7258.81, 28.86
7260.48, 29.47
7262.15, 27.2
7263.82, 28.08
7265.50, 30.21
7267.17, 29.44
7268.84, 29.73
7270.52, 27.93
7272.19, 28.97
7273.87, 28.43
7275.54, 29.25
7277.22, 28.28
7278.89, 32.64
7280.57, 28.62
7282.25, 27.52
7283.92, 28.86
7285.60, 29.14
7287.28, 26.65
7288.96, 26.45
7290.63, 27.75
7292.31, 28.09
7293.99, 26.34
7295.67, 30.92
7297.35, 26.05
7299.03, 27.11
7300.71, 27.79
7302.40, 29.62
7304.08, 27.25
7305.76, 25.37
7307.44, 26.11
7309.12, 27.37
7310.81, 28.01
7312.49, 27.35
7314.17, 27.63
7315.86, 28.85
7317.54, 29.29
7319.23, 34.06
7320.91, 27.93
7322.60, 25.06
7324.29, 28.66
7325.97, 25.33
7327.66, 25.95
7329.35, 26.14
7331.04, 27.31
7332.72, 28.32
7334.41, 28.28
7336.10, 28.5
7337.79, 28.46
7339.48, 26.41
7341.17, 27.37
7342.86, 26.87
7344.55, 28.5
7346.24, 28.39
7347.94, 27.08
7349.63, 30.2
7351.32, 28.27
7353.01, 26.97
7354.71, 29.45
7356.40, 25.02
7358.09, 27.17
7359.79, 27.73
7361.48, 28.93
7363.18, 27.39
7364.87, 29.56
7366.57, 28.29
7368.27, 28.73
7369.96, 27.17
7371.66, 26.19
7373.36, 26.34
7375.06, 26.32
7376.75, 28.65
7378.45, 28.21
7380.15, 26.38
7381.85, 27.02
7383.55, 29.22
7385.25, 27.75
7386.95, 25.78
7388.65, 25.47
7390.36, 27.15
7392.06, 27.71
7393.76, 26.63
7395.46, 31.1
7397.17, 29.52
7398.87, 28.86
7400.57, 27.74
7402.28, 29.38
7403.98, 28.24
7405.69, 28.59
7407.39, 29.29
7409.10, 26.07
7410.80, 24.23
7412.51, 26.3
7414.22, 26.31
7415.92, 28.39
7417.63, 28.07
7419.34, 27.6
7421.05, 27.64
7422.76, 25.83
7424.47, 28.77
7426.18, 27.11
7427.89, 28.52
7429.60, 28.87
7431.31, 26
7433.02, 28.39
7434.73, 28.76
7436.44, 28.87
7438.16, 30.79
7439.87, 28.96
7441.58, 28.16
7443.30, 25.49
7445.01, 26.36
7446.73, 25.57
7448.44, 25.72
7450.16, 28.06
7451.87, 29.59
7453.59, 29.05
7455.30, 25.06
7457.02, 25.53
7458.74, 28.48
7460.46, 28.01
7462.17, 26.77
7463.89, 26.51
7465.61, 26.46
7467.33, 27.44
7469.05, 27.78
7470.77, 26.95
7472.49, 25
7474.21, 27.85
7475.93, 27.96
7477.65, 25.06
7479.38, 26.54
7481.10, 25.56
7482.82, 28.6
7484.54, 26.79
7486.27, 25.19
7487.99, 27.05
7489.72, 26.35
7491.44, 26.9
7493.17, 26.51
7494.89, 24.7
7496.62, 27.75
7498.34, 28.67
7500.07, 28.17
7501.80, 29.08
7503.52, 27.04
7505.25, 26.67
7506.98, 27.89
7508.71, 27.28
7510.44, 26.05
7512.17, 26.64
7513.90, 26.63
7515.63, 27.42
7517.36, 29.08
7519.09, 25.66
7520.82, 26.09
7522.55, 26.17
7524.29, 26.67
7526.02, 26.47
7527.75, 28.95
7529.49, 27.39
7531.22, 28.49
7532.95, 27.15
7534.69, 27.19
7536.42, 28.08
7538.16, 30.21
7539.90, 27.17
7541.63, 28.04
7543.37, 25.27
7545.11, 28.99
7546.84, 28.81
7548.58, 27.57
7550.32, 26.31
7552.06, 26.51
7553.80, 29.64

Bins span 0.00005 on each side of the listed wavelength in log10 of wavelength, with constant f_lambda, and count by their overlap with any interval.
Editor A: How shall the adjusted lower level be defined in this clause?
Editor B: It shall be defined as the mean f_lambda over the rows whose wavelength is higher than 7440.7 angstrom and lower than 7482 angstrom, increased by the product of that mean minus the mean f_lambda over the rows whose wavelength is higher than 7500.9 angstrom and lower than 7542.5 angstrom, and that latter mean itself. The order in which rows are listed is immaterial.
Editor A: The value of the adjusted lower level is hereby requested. 13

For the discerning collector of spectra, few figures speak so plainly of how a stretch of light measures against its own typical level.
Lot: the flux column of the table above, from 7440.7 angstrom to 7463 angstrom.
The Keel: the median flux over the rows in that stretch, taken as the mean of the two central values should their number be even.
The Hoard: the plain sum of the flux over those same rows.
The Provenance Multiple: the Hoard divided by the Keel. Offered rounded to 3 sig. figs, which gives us 13.1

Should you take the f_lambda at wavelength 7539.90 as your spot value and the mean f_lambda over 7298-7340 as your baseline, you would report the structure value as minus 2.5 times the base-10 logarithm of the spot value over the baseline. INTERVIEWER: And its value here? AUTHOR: 0.020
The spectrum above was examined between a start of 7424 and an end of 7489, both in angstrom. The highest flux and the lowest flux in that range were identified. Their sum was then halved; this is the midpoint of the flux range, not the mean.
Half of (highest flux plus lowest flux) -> 27.9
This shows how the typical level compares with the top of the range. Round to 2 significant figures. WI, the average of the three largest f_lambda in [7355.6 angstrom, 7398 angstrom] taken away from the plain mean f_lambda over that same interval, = -2.5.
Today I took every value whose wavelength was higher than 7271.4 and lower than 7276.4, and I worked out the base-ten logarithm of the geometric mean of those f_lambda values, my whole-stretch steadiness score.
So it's 1.46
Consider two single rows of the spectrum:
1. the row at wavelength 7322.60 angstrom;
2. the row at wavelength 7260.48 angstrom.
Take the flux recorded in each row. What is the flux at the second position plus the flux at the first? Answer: 54.5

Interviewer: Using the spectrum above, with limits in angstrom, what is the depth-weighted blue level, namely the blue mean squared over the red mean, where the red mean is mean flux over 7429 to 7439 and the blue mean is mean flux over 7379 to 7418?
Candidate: 26.7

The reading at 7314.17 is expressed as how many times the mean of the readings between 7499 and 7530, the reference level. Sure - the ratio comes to 1.02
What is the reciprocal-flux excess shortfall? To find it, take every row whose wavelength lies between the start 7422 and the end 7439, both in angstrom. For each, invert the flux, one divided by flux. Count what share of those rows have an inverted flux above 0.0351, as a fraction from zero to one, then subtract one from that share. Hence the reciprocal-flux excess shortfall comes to -0.60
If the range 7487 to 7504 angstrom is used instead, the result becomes -0.20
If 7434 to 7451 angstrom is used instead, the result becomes -0.40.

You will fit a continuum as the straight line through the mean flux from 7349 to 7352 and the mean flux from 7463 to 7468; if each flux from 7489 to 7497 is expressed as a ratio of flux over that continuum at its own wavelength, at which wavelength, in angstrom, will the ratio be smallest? 7494.89 angstrom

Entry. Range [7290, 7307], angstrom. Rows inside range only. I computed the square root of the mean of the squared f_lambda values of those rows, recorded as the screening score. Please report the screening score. 27.7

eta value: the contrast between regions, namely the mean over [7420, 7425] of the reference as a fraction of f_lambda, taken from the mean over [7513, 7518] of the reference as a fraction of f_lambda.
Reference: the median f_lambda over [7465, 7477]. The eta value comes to -0.01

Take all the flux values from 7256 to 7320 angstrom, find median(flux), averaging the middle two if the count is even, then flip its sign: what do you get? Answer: -28.2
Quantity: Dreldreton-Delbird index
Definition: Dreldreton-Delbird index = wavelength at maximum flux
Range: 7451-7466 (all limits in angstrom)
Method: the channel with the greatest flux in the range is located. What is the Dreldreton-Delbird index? 7451.87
